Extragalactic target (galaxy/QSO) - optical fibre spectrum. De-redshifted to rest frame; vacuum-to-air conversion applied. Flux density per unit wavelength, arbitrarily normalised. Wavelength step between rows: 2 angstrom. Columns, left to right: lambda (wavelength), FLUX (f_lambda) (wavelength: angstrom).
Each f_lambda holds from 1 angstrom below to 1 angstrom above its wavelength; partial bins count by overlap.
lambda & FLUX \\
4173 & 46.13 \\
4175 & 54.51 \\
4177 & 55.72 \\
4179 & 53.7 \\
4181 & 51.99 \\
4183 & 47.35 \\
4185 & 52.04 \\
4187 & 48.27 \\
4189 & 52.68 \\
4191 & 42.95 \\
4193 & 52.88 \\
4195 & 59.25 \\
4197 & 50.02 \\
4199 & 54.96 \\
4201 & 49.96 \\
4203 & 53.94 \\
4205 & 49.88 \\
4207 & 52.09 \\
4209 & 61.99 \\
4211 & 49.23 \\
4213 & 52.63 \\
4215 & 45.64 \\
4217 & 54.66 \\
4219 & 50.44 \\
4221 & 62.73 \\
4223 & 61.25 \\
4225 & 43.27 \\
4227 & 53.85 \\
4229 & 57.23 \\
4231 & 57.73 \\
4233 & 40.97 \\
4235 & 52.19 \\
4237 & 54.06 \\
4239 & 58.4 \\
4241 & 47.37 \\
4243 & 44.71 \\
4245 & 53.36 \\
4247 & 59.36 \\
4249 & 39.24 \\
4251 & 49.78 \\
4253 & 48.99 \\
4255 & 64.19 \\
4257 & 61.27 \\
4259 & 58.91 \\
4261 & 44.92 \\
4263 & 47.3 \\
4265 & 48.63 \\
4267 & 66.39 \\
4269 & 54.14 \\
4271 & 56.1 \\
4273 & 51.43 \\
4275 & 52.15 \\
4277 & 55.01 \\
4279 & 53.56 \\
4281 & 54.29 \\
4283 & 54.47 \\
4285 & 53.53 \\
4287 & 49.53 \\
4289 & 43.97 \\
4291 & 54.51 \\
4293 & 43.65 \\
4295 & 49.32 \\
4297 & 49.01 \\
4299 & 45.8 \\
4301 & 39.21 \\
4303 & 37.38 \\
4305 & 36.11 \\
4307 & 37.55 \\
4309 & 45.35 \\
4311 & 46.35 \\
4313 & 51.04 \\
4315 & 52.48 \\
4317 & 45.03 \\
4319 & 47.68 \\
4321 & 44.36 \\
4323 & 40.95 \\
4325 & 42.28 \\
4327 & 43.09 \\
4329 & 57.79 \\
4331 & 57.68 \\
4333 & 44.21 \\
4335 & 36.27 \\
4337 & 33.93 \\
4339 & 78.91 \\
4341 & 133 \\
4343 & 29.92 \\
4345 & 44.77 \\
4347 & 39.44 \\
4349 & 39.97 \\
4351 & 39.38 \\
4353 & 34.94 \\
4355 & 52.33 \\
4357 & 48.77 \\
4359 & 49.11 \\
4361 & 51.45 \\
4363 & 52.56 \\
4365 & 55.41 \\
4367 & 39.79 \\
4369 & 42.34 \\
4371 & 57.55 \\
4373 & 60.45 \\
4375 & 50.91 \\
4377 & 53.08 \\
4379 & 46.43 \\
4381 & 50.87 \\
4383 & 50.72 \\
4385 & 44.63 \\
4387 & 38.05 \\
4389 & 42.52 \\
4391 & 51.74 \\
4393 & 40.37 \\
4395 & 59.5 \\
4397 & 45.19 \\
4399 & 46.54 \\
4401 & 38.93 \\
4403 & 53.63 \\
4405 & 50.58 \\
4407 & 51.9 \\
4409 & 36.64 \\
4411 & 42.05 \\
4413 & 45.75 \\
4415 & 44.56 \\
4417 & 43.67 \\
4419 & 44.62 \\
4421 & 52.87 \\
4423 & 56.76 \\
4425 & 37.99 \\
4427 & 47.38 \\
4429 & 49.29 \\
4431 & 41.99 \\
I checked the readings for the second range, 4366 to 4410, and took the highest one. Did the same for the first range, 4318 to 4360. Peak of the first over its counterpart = 2.20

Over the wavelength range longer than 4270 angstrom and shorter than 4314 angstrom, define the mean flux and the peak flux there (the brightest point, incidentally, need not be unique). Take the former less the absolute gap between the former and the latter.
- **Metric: 40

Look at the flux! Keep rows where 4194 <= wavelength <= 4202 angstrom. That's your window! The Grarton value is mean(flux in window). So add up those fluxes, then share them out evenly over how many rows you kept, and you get 54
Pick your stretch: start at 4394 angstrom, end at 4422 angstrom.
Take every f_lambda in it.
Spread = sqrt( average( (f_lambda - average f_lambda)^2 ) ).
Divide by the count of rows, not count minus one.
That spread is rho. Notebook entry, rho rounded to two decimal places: 5.95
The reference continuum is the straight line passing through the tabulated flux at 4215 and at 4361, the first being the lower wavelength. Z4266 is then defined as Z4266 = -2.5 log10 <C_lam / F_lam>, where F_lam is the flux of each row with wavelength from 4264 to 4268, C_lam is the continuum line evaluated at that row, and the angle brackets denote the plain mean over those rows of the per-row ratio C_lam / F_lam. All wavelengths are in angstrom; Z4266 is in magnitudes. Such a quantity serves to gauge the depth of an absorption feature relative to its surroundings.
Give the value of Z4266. 0.18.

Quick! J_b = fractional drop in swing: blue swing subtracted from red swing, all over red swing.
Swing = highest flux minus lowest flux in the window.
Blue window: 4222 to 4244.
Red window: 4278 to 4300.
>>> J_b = -0.87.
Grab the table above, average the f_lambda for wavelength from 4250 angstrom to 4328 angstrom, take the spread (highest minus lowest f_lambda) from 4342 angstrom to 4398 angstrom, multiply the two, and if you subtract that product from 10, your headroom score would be -1493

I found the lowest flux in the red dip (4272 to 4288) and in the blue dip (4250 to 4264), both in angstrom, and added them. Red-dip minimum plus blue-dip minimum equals 94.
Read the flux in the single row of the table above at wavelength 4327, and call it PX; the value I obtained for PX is 43.09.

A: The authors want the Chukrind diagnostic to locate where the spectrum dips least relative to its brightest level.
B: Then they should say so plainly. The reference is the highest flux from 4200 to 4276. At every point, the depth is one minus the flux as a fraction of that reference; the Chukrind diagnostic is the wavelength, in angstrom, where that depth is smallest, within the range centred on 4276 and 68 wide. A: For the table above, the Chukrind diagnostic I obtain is 4267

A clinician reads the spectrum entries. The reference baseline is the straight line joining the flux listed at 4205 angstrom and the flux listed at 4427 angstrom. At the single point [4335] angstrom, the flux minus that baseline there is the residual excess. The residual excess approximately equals -12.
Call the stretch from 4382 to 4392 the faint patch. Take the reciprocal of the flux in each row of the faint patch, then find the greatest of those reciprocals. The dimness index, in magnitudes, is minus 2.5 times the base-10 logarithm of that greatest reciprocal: 3.95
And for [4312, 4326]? 4.03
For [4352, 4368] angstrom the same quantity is 3.86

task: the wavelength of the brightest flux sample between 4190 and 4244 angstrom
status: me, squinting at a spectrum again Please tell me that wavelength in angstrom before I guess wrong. 4221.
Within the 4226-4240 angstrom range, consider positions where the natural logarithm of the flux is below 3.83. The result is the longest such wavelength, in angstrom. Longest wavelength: 4233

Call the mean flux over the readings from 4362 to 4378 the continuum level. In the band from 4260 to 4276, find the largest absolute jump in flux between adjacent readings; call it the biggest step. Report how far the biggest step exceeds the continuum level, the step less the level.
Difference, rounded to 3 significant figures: -33.8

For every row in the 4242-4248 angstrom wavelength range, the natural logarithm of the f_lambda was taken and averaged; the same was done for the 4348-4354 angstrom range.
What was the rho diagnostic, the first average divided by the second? 1.087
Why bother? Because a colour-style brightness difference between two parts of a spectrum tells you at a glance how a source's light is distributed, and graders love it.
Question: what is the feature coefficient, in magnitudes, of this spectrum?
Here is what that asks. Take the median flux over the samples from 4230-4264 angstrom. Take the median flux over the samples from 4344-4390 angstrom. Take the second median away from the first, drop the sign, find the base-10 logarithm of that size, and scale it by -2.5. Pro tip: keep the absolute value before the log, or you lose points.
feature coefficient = -1.3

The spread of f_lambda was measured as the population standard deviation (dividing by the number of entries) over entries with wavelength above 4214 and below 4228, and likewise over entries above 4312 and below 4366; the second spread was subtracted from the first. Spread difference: -12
